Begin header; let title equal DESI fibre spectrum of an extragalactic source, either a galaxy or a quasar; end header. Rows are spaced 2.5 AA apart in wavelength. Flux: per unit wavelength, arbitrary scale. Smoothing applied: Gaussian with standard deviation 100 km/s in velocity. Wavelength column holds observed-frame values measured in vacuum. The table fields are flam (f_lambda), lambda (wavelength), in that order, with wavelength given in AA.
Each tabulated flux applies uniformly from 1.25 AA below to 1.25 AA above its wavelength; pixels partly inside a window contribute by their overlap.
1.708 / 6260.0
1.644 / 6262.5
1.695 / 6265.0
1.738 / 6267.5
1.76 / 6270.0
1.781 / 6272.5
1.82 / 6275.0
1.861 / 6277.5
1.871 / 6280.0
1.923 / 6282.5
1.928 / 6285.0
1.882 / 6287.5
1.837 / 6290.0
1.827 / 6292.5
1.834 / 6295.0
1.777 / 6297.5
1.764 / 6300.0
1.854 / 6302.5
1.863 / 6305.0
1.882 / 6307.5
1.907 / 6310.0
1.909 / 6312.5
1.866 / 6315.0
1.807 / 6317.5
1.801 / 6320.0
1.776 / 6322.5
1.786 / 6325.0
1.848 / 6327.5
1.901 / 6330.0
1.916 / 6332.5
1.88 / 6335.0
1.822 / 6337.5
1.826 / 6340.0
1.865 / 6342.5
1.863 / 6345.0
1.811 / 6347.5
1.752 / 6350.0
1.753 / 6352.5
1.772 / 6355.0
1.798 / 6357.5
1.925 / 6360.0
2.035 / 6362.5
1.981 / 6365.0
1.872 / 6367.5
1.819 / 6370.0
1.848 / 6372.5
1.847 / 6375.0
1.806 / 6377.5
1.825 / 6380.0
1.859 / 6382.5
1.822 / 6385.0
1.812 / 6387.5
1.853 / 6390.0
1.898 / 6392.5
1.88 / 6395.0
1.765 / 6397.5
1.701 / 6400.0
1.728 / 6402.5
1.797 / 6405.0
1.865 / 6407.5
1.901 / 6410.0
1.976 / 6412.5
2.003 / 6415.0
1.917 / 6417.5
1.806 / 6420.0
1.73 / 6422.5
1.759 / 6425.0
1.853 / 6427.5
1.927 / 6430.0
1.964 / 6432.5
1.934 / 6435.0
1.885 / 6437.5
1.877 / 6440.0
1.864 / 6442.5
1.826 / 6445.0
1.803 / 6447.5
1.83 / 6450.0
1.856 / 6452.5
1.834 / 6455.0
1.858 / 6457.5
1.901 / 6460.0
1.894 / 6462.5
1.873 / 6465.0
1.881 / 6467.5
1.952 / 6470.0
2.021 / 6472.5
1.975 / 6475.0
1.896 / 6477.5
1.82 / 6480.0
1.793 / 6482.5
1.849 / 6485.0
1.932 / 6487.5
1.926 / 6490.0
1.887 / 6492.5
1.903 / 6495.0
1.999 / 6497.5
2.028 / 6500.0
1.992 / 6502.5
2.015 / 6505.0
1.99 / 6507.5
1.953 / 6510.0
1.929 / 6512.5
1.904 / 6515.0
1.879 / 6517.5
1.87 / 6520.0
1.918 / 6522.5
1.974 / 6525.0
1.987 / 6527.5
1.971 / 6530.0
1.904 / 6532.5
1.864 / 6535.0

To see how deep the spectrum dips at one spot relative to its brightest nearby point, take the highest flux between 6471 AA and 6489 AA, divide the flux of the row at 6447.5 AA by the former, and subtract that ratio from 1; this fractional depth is 0.11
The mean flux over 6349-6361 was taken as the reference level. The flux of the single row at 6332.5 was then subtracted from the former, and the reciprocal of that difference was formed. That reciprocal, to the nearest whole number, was -9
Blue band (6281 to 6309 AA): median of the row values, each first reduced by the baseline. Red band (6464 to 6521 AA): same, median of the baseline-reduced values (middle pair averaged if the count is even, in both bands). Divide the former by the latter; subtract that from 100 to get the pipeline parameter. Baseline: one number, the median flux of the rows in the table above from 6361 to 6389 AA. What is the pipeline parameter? 99.9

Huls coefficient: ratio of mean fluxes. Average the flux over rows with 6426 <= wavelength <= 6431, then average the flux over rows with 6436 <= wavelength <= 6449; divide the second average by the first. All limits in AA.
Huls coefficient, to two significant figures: 0.98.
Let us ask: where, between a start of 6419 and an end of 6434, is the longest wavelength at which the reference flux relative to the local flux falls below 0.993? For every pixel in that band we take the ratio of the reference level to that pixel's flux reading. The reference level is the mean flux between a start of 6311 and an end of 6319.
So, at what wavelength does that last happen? 6432.5 AA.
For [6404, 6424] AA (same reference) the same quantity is 6417.5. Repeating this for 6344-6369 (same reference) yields 6365.0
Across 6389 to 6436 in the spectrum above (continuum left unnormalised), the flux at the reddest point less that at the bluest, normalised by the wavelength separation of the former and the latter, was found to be 0.0018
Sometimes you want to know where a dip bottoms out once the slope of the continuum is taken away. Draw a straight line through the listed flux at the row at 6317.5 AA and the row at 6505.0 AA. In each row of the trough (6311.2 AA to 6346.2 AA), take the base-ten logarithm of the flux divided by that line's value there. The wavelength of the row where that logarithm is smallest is 6322.5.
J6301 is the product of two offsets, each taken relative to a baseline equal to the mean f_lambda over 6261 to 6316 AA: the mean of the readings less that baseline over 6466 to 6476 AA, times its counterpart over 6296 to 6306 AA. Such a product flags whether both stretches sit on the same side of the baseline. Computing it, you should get -0.0018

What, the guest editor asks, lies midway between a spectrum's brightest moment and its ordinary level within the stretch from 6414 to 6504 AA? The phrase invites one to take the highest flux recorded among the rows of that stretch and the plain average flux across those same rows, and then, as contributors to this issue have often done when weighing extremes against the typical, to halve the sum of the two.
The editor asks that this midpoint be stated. 1.96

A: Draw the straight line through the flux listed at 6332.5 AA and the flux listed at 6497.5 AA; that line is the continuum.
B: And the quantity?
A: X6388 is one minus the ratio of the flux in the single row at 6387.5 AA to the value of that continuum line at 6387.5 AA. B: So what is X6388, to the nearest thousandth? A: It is 0.068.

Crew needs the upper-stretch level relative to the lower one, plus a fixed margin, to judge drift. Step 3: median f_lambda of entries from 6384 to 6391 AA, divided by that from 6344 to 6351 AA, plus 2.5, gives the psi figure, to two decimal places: 3.51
